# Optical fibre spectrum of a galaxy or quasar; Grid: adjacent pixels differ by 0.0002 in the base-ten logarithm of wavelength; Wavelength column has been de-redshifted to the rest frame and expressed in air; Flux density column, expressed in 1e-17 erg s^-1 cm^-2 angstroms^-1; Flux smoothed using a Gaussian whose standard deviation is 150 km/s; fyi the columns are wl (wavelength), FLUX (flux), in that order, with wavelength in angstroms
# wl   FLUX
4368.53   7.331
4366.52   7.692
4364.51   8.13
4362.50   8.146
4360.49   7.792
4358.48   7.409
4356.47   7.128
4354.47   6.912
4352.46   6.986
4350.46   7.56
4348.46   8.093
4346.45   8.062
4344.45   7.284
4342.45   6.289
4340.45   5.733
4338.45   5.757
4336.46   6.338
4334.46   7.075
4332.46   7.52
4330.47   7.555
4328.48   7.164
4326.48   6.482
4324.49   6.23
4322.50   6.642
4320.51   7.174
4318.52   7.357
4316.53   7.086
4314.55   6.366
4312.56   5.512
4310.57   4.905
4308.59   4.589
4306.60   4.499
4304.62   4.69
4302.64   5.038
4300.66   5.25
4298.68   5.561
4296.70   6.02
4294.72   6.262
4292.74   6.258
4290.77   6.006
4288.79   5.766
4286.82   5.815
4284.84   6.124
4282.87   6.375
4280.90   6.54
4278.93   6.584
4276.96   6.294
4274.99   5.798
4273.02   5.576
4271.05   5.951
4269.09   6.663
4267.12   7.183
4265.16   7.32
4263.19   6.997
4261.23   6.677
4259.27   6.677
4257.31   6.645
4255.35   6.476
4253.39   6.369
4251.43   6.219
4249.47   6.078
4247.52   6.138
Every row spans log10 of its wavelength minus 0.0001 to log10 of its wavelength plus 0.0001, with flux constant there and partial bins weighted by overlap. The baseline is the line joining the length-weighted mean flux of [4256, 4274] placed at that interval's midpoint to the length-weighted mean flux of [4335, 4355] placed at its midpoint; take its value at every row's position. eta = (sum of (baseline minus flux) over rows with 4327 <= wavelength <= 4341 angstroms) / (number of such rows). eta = 0.13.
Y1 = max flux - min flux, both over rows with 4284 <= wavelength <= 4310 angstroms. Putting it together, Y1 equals 1.76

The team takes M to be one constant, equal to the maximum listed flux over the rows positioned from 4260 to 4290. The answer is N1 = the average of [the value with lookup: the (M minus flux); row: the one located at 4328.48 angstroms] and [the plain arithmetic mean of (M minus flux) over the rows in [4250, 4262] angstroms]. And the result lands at 0.5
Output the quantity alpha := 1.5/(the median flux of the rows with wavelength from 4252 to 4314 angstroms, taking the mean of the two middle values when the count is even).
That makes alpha 0.24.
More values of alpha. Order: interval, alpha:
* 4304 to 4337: 0.23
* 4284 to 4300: 0.25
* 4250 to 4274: 0.23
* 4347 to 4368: 0.20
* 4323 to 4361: 0.21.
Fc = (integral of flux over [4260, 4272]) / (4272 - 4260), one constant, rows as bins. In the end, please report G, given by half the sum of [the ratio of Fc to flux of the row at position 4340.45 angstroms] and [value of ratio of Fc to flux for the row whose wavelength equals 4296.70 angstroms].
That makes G 1.16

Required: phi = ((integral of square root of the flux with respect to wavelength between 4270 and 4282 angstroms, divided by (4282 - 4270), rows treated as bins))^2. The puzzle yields 6.1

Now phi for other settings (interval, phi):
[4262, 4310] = 5.9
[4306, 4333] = 6.3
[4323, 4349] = 6.8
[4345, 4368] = 7.6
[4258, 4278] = 6.5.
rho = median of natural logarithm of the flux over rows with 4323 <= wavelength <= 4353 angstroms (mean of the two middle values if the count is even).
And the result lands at 1.96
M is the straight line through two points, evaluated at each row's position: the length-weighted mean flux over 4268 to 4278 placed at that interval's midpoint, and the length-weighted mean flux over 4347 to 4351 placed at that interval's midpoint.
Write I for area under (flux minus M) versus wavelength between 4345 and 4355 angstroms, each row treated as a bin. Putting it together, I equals -3.6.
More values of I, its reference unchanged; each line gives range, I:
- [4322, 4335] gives -5.5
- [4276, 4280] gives 1.0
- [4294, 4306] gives -15.5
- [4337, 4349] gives -11.1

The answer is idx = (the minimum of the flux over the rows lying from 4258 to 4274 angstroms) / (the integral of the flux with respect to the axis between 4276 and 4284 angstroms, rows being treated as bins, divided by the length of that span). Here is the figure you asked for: 0.86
